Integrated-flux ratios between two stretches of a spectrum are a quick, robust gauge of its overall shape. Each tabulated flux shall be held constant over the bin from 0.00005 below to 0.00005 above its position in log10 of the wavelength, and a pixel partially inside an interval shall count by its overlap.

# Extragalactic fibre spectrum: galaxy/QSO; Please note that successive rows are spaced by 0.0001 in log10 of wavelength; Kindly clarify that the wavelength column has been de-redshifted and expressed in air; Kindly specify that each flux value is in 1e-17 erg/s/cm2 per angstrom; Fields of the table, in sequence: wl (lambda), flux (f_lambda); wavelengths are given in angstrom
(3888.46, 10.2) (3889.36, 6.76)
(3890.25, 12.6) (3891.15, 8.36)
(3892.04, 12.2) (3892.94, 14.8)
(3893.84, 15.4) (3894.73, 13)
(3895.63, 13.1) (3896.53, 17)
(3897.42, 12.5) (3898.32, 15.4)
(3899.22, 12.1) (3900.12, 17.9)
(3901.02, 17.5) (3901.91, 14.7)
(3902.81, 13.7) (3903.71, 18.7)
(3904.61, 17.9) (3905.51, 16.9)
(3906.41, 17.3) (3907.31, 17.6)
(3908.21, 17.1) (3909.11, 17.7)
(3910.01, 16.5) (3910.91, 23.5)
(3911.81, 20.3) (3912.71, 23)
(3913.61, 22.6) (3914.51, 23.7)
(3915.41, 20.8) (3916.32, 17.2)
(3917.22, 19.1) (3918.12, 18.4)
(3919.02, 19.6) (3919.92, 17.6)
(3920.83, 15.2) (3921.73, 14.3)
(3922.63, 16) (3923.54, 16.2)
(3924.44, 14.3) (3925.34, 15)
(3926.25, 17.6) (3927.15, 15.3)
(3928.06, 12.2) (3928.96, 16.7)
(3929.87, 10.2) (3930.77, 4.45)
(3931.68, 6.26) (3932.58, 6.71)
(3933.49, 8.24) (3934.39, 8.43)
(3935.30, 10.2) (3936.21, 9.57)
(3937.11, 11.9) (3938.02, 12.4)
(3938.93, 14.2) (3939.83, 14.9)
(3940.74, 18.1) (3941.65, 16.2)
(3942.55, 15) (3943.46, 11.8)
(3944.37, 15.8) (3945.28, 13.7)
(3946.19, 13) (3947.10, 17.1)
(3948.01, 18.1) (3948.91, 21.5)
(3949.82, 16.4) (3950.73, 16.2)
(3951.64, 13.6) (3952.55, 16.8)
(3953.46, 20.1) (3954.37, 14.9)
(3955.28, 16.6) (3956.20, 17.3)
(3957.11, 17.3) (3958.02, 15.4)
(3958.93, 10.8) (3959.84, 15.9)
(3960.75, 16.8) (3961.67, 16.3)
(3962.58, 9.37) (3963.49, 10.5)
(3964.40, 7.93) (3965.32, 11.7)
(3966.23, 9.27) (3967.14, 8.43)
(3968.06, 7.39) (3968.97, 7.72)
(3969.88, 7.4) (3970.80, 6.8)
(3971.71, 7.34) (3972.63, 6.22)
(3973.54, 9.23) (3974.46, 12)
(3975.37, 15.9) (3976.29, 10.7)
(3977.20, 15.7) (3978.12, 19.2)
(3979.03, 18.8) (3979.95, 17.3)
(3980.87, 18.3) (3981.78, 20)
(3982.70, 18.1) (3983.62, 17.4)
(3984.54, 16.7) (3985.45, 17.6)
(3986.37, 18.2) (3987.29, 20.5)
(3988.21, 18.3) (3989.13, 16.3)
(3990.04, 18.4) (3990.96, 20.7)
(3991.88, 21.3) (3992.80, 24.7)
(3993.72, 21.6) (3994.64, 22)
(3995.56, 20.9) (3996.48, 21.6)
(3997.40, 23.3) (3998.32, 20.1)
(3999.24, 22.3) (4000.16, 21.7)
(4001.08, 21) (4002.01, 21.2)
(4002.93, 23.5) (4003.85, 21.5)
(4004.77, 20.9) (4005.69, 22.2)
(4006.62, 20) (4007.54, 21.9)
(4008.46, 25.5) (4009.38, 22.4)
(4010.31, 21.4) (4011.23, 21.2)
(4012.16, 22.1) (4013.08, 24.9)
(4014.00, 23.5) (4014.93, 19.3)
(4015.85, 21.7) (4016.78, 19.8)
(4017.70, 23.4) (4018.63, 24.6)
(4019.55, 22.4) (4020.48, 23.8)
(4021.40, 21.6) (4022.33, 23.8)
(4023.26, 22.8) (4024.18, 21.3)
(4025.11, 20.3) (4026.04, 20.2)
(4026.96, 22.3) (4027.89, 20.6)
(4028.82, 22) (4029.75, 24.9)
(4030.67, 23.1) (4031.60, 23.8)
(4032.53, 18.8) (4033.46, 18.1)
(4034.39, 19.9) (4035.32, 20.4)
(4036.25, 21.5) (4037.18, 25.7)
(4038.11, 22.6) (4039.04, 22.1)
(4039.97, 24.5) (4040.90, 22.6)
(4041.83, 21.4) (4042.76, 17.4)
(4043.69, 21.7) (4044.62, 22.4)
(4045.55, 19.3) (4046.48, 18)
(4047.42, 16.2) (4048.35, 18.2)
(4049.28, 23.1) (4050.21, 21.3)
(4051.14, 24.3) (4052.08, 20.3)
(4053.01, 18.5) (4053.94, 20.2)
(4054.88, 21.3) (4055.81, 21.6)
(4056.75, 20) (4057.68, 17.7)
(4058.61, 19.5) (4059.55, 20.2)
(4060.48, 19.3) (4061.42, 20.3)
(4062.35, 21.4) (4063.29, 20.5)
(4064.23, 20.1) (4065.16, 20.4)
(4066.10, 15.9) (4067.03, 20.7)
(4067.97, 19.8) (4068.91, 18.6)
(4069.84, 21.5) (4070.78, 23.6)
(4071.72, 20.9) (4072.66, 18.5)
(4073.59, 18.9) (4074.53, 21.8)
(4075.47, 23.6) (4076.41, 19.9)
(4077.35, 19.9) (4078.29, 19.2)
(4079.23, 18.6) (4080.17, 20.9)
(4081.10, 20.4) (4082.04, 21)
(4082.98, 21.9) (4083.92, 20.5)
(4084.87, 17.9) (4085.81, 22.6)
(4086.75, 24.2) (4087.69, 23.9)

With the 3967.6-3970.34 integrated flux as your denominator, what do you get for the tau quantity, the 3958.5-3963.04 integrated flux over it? 3.1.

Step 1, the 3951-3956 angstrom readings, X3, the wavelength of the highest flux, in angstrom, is 3953.46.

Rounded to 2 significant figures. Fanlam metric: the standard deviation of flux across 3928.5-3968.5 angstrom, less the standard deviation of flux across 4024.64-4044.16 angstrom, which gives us 1.9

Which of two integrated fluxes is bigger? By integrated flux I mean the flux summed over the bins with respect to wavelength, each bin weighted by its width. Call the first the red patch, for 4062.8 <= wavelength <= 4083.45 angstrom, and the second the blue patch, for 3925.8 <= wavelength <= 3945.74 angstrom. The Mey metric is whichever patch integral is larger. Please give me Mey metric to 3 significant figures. 419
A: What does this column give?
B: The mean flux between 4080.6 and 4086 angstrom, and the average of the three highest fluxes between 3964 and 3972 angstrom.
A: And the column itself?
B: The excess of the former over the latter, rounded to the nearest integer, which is 11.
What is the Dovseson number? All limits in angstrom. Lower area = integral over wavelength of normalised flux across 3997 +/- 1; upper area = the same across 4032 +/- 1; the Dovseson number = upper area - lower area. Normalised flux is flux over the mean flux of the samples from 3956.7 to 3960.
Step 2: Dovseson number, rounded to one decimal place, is -0.1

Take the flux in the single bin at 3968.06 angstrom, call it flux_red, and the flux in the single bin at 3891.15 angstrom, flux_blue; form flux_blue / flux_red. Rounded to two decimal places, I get 1.13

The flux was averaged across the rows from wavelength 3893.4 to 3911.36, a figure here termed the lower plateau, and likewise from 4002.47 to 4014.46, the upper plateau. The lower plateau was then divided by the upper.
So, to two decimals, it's 0.73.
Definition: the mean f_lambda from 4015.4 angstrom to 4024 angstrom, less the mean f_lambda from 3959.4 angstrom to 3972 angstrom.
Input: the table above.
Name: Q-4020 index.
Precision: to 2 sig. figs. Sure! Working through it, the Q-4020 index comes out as 12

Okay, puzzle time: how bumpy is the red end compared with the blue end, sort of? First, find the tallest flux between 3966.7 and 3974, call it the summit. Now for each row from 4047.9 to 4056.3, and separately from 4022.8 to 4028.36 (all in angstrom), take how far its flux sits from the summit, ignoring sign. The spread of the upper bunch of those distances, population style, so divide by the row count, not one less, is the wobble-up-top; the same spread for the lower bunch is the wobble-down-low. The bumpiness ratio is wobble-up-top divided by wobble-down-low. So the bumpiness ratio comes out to 1.87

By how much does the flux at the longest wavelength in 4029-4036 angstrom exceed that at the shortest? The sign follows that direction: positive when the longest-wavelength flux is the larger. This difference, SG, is -4.5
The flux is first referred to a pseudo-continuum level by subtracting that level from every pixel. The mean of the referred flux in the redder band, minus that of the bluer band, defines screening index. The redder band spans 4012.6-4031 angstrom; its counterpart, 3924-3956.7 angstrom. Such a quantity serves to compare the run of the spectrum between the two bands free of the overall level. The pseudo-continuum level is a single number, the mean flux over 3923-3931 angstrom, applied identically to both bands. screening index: 8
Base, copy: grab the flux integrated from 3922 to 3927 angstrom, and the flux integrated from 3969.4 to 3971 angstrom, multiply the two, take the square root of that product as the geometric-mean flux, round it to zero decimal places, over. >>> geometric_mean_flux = 30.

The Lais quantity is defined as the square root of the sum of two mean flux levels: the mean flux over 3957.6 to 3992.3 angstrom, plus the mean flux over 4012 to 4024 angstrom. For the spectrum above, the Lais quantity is 6.1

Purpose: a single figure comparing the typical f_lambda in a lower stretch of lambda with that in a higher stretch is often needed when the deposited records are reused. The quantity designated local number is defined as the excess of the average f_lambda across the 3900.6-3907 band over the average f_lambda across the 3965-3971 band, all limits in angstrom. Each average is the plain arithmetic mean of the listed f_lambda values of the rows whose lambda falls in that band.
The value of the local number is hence 8.3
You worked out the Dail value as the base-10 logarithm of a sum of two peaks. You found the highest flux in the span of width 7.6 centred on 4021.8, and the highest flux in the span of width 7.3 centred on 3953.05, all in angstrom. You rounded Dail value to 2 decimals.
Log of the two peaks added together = 1.65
